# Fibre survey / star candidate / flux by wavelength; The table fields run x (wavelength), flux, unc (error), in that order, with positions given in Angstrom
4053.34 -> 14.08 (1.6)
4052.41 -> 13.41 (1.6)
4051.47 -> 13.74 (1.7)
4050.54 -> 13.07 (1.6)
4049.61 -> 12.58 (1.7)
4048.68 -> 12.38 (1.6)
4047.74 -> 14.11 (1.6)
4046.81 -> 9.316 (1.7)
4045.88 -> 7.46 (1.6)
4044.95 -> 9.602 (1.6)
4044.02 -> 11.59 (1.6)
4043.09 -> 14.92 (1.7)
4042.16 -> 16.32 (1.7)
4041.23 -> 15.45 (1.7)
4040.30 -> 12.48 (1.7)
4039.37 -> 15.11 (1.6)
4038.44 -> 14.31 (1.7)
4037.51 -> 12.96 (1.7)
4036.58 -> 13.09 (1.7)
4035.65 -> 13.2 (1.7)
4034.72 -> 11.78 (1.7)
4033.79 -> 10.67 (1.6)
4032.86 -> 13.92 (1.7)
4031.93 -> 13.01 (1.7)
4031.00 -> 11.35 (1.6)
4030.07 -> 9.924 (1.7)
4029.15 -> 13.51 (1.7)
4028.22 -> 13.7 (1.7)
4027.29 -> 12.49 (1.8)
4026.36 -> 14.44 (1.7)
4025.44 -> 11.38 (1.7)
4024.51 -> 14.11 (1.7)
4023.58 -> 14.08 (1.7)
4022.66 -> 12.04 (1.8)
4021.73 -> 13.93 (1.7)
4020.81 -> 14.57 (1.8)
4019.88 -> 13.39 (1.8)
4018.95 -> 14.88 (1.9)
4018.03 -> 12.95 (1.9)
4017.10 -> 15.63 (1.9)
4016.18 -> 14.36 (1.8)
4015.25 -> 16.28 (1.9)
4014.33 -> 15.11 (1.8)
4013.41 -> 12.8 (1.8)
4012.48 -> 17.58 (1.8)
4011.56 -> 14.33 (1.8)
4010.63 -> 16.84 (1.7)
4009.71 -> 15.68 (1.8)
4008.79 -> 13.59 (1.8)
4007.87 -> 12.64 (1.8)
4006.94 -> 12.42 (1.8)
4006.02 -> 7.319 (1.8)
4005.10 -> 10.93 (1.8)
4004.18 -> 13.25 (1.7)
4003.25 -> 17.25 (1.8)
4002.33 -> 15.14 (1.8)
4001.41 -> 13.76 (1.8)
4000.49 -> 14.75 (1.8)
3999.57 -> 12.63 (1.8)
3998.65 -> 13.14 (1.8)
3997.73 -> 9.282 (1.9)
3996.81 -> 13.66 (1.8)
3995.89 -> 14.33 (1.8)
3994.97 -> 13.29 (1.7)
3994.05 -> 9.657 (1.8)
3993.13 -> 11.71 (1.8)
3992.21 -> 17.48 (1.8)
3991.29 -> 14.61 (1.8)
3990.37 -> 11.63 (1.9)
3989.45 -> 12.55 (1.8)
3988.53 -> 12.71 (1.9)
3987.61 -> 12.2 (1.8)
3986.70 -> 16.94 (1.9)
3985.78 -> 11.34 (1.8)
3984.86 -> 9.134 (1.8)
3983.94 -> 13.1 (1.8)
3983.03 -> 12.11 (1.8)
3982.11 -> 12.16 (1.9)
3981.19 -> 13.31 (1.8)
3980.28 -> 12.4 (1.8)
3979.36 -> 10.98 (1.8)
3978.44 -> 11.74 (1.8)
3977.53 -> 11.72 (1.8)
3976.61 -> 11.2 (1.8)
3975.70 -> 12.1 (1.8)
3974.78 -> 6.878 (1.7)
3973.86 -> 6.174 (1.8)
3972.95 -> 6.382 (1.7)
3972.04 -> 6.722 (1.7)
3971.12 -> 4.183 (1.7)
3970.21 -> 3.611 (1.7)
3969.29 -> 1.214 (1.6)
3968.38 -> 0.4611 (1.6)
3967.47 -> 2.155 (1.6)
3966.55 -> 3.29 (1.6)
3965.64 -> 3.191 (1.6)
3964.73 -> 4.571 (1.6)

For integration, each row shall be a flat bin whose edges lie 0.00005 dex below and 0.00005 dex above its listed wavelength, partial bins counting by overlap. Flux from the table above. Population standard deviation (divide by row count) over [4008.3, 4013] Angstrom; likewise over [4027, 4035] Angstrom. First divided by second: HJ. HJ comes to 1.1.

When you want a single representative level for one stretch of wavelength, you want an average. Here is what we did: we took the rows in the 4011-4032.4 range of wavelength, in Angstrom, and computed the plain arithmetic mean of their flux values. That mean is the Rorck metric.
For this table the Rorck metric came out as 13.7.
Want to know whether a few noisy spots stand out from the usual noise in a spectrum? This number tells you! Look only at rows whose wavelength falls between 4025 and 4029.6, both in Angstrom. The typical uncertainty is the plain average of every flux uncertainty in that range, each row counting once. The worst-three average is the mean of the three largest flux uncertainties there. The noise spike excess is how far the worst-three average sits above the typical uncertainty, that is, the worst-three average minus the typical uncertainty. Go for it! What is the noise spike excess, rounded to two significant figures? 0.013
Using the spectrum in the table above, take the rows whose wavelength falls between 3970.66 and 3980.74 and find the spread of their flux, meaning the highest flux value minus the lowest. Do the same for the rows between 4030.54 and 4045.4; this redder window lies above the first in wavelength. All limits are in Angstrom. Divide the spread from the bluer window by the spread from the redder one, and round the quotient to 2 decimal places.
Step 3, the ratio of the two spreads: 1.22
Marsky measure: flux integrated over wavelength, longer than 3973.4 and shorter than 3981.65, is 88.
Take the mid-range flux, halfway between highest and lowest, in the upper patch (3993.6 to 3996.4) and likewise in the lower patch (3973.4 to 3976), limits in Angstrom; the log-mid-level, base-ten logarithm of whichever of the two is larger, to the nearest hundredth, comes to 1.08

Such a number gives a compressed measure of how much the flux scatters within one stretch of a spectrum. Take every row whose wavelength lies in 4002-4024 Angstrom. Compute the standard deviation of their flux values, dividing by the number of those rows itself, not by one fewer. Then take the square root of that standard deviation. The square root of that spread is 1.47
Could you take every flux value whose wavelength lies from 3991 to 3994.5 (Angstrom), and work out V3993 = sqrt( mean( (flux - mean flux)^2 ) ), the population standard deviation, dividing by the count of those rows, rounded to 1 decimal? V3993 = 3.0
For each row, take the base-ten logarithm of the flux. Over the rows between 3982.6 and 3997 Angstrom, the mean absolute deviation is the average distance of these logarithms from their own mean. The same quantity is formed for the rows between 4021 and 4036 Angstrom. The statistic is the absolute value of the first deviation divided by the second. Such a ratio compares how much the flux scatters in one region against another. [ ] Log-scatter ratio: 1.3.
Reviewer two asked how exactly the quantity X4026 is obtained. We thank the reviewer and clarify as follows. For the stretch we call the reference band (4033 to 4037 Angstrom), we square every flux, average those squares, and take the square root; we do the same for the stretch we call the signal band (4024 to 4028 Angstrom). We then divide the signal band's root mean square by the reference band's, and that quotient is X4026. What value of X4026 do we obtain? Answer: 1.1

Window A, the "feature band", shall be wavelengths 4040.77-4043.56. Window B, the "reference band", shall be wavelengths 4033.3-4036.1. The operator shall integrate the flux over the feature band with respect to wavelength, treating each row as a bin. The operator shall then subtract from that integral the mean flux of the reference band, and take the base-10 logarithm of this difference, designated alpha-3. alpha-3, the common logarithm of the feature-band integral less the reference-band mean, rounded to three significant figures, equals 1.50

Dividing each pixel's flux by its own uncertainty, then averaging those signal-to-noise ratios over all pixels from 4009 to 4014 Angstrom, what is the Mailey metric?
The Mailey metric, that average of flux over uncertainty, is 9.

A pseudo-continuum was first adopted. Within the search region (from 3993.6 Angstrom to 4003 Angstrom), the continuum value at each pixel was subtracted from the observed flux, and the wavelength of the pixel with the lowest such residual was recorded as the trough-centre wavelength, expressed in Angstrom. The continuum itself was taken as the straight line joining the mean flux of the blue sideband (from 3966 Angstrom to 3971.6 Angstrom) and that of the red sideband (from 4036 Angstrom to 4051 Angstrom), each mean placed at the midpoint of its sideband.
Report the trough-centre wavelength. 3997.73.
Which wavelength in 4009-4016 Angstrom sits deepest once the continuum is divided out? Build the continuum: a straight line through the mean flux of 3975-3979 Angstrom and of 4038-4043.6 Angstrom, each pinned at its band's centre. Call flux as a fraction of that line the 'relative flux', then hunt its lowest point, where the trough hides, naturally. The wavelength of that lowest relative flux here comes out 4013.41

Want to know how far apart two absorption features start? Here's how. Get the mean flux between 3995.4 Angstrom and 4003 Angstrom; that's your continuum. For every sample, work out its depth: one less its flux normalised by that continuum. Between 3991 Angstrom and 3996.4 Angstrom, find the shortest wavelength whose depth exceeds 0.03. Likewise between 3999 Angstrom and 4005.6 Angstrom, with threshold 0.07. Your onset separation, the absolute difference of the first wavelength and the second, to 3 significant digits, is 12.0 Angstrom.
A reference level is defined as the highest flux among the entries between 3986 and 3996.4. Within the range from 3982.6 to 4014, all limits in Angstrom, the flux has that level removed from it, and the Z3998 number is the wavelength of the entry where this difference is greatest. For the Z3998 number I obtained 4012.48 Angstrom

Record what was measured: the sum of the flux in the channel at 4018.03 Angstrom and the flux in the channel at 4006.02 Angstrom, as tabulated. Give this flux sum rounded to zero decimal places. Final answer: 20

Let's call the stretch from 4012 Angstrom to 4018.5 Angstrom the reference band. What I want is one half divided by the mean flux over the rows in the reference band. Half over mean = 0.0334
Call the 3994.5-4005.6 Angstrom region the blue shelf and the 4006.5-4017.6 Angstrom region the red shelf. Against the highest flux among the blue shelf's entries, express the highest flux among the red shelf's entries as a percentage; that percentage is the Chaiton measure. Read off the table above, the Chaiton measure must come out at 102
